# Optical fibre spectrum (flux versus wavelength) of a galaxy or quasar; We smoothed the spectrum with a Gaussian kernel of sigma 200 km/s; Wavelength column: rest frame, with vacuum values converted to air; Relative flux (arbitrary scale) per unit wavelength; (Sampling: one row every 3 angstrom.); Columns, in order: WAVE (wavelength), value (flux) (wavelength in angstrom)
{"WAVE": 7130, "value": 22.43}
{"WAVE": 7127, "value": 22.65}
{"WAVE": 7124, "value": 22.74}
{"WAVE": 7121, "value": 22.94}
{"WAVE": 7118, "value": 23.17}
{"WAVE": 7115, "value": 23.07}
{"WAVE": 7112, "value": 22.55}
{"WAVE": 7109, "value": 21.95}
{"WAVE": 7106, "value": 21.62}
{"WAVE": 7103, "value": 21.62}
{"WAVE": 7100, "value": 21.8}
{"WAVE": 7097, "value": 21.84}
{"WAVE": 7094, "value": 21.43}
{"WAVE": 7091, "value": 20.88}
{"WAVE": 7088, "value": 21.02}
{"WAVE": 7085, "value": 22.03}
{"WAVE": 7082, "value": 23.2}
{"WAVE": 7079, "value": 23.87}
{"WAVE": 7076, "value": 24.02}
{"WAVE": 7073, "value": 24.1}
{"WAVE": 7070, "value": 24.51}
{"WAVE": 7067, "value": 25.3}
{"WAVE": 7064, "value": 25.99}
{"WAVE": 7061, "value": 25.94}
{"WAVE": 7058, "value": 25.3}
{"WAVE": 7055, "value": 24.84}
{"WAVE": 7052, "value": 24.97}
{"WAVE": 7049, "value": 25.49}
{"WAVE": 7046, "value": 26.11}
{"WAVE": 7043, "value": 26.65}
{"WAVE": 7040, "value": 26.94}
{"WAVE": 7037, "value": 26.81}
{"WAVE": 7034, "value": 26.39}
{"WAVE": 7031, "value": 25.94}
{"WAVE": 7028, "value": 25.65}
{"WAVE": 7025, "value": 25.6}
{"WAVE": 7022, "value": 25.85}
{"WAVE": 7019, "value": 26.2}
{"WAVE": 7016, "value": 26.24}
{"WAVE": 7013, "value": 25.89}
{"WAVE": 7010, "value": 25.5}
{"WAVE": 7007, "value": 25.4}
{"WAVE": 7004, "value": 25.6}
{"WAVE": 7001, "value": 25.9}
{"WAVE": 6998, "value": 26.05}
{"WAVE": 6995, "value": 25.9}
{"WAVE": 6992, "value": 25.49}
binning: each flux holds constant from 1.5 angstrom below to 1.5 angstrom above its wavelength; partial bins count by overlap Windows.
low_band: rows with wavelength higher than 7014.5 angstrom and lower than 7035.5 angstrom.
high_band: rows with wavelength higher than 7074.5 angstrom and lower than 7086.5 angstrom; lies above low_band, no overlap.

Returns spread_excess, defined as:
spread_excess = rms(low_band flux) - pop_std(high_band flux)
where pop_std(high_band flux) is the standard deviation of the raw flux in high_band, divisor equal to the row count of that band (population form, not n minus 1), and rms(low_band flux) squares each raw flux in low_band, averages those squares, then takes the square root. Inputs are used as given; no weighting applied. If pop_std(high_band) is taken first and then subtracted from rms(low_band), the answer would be 25.2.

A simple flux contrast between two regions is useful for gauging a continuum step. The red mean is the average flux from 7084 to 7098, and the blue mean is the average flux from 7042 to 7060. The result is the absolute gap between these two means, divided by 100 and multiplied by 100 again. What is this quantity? 4.1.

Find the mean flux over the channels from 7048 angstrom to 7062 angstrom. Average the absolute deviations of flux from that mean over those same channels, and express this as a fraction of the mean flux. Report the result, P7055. 0.0129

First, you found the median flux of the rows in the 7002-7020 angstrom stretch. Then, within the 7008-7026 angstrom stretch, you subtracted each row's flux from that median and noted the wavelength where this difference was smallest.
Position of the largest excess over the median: 7016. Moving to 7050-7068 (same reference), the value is 7064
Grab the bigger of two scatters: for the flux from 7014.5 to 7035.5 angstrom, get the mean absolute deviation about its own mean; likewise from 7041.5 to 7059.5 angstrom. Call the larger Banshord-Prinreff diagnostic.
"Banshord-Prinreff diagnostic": 0.55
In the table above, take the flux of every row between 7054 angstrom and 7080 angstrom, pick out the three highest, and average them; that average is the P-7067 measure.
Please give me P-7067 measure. 25.7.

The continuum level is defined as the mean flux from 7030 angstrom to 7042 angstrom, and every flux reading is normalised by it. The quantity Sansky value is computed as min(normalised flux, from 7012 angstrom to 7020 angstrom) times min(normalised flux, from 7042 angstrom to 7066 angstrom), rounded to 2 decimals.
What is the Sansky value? 0.91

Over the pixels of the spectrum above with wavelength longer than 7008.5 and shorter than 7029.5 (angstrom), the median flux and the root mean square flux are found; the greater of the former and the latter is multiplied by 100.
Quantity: 2585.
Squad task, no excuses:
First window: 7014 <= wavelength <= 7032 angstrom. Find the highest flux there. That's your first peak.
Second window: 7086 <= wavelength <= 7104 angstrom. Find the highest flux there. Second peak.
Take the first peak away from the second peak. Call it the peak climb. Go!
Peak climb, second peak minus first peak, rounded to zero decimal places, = -4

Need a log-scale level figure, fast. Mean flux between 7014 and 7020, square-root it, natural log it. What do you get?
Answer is 1.63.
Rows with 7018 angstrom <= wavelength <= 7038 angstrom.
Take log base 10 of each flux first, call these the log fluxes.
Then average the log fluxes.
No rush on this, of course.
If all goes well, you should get 1.42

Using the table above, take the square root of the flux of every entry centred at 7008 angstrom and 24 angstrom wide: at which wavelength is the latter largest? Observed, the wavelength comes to 7016 angstrom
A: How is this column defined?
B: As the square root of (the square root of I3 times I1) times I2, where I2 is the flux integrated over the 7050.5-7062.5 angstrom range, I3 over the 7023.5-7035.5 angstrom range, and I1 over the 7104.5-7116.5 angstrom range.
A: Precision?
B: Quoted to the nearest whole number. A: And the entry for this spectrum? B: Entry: 296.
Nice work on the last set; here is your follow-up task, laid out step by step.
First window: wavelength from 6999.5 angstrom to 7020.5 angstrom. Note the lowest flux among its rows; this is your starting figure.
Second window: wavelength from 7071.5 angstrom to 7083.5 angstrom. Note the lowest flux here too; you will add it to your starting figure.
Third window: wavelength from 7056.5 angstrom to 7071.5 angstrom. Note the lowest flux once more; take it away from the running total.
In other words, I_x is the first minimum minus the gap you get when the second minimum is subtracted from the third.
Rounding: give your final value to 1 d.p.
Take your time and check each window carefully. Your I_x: 24.1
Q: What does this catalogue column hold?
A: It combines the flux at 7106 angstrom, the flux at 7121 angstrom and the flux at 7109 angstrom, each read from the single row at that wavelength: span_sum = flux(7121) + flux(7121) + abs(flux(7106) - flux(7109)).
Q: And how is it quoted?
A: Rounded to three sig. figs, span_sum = 46.2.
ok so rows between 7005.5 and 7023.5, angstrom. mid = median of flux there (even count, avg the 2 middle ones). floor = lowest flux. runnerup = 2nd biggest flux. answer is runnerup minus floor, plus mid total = 26.7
